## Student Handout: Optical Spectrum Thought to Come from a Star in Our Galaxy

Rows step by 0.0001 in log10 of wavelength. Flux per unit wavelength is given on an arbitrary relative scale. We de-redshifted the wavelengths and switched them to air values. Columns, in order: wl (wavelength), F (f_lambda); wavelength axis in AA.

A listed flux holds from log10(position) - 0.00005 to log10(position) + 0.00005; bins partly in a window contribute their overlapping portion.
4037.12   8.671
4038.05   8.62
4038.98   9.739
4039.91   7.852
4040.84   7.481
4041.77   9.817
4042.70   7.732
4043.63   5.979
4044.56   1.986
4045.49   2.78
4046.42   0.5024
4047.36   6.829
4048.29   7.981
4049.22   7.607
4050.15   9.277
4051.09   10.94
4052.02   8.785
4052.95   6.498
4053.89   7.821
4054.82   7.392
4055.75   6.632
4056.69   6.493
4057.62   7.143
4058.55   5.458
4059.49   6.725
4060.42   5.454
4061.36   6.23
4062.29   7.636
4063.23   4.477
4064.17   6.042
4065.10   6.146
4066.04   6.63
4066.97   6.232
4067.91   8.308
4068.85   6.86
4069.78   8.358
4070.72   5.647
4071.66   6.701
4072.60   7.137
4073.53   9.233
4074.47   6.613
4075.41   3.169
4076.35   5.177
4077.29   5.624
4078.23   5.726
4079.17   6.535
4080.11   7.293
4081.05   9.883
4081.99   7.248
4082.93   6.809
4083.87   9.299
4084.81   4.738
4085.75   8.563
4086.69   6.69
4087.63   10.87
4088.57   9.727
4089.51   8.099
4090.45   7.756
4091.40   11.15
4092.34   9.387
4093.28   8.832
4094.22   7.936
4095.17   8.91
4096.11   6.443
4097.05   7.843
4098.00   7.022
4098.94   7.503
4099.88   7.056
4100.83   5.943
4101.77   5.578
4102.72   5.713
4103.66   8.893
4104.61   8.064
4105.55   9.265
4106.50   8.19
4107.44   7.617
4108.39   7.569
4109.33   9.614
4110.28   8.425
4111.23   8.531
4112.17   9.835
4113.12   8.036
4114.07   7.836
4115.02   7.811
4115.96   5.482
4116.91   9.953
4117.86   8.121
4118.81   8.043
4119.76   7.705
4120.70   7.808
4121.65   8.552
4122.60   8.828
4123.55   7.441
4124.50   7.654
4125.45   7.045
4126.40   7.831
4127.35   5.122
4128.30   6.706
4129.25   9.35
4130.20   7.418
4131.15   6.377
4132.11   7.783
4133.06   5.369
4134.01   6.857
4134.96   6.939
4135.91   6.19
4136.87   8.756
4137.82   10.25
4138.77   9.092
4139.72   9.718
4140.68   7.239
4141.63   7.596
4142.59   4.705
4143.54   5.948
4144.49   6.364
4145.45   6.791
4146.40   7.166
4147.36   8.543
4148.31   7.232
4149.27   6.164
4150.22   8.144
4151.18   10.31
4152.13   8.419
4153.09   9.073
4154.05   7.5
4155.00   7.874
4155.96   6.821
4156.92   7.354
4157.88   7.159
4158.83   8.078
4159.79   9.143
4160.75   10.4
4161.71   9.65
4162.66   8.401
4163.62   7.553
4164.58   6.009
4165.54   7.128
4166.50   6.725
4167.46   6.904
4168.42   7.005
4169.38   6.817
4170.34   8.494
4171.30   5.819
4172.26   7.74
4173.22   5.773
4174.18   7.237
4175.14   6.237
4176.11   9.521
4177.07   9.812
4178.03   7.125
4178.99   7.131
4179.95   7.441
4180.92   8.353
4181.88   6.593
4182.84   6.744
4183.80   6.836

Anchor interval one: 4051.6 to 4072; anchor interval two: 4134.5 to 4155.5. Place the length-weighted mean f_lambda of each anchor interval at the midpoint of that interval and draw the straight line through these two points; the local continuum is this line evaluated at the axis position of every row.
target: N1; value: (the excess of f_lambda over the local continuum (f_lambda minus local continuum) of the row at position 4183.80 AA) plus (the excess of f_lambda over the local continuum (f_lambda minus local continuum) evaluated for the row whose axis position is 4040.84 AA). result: -0.3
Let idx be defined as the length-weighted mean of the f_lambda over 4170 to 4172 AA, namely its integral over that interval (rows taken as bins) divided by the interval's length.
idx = 7.13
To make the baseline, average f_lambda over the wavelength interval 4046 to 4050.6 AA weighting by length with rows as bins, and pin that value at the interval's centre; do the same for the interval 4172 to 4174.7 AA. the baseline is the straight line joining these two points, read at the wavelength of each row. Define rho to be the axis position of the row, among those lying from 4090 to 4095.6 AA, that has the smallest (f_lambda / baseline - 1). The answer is 4090.45 AA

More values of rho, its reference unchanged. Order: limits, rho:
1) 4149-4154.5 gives 4149.27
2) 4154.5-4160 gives 4155.96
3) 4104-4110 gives 4108.39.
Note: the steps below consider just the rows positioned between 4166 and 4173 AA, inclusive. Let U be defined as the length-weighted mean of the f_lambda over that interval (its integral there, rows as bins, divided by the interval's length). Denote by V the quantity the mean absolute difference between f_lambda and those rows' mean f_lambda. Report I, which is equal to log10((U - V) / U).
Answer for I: -0.04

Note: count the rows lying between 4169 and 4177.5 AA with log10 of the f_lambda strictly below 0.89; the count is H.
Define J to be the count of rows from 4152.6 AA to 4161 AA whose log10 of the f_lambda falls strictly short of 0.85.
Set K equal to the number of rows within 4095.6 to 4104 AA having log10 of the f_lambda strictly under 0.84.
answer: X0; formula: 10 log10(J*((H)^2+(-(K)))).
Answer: 15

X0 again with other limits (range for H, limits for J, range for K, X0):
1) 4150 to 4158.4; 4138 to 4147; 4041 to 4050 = 16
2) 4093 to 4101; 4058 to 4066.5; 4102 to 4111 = 23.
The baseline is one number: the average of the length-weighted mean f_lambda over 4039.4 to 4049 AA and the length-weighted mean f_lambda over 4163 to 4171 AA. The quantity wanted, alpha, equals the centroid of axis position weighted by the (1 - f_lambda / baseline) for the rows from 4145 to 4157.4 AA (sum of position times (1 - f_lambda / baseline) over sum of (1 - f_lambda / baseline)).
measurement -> 4151.5 AA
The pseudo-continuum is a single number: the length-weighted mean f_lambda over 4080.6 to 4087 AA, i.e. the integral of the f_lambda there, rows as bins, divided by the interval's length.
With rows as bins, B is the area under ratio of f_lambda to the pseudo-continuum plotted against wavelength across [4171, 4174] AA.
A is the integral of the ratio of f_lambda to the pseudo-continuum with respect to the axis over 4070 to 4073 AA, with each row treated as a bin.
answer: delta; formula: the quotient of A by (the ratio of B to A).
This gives 2.6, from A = 2.60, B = 2.6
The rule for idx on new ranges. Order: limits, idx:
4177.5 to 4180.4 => 7.29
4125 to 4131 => 7.20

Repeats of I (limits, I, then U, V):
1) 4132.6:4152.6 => -0.08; 7.5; 1.3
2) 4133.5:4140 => -0.08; 8.2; 1.4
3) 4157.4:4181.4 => -0.06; 7.7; 1.0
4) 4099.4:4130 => -0.05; 7.8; 0.9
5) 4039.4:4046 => -0.20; 6.2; 2.3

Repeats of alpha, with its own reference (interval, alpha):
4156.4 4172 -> 4161.9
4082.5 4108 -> 4093.9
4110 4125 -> 4116.9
